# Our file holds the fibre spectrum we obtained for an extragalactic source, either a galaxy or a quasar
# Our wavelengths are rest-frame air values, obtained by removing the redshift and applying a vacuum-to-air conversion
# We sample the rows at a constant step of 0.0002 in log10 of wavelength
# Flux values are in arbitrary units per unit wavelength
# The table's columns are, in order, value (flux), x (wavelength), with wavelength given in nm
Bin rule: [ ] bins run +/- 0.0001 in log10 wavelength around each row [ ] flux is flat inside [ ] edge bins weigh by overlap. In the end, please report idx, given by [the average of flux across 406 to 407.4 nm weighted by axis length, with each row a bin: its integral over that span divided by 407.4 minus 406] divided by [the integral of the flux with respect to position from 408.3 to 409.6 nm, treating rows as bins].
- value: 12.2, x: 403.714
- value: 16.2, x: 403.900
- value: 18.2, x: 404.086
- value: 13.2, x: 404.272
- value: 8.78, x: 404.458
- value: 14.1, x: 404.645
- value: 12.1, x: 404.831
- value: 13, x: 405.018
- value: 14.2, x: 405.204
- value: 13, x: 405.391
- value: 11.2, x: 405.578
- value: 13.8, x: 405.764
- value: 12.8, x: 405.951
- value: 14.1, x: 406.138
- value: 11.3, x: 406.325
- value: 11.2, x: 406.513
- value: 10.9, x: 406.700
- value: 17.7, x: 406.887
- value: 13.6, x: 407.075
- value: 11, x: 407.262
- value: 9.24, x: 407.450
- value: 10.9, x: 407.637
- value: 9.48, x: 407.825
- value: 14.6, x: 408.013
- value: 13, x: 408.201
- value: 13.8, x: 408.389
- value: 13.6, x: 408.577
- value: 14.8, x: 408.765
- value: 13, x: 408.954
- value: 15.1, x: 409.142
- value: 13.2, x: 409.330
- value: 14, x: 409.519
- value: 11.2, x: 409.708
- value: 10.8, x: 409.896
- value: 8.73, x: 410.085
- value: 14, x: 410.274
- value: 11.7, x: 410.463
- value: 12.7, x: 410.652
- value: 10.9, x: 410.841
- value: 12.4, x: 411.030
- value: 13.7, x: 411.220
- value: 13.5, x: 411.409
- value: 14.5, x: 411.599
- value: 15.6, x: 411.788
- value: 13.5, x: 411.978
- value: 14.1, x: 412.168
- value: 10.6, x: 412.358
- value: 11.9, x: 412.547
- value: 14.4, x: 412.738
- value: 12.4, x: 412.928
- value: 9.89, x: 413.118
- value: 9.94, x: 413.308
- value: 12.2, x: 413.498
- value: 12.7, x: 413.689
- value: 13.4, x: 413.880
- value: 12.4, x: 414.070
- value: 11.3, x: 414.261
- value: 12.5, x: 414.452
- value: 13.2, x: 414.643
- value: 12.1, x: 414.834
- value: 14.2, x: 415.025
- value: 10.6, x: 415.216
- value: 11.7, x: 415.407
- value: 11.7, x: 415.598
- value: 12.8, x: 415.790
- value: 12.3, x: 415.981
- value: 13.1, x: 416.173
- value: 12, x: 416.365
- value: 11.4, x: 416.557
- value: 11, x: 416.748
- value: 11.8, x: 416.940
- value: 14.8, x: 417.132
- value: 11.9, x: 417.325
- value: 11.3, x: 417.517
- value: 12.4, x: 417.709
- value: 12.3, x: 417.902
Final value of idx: 0.70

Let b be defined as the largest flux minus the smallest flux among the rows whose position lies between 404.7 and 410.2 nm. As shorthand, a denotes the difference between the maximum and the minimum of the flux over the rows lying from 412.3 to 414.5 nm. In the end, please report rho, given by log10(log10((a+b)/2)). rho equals -0.08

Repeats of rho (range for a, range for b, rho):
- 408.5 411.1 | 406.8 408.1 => -0.06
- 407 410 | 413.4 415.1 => -0.19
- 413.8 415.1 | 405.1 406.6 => -0.33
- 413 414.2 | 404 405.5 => -0.09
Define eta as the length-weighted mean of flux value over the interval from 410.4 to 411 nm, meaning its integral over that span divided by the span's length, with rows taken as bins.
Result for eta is 11.8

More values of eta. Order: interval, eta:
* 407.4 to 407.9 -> 10.0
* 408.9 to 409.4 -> 13.9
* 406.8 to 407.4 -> 13.7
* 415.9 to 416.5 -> 12.4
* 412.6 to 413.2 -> 12.2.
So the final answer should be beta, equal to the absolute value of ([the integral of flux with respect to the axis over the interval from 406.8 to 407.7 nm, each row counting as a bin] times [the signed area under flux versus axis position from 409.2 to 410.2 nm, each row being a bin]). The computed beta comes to 132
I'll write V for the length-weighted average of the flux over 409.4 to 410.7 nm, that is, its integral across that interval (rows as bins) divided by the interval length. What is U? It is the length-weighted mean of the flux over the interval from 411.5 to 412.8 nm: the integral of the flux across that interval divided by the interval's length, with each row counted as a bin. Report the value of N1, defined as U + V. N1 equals 25.4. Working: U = 13.5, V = 11.9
